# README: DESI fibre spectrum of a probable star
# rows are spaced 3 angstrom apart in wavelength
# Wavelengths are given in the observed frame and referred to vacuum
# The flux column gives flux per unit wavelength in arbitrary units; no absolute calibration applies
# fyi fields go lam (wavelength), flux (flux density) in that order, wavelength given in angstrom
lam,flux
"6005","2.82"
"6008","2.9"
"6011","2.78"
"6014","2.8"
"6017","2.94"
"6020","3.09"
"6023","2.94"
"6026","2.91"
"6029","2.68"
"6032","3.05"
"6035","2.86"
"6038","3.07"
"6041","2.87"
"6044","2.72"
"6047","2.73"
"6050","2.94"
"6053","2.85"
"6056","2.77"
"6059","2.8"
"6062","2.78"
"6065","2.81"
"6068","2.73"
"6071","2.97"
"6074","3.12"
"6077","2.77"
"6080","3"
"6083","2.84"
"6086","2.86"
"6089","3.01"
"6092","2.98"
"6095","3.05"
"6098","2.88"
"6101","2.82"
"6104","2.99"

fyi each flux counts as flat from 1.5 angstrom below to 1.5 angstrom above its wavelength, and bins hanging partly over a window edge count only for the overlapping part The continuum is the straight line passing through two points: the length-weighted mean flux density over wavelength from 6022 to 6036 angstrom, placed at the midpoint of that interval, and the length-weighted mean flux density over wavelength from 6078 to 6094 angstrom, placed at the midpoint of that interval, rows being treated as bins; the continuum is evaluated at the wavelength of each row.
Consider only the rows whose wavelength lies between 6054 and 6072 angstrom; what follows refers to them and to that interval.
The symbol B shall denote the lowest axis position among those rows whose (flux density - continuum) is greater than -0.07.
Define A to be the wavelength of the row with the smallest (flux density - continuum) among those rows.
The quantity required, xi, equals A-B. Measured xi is -3 angstrom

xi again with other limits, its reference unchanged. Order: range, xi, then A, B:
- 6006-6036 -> 21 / 6029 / 6008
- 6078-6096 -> 3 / 6083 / 6080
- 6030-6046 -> 12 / 6044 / 6032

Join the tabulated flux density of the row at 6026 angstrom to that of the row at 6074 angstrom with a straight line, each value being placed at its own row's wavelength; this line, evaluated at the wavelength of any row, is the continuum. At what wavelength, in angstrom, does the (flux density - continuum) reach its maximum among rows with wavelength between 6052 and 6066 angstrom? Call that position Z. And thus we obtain 6053 angstrom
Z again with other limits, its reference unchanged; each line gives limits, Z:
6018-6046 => 6020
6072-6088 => 6074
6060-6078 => 6074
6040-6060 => 6050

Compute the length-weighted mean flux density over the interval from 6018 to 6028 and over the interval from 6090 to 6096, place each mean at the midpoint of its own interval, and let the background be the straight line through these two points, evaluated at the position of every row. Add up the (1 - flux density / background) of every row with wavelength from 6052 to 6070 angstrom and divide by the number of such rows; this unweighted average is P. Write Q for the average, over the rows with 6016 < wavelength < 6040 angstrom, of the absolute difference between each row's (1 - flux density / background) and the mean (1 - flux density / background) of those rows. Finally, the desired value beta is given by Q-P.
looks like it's -0.034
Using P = 0.07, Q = 0.032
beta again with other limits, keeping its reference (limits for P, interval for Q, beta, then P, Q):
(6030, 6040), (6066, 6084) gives 0.049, -0.01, 0.042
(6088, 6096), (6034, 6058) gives 0.030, 0.00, 0.029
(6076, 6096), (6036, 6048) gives 0.016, 0.03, 0.042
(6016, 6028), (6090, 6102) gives 0.031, 0.00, 0.028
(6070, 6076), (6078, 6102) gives 0.043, -0.02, 0.027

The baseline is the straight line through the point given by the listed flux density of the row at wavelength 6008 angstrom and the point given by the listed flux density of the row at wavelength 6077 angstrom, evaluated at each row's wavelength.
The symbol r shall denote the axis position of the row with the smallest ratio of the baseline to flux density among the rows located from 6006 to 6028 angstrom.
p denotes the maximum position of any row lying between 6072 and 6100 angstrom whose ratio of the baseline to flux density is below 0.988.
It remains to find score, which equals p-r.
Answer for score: 78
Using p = 6098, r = 6020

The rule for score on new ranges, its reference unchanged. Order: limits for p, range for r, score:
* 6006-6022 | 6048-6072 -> -51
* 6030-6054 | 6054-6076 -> -21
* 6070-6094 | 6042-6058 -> 42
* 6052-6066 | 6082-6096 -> -42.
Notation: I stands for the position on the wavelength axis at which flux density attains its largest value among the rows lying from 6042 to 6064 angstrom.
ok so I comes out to 6050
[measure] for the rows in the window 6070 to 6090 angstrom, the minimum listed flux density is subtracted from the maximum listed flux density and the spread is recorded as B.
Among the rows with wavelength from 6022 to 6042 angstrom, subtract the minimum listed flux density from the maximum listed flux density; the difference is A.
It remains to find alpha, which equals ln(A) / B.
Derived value -2.7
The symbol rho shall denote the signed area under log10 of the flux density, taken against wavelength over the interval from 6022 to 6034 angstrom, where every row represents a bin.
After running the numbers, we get 5.53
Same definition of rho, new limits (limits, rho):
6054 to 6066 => 5.35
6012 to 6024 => 5.61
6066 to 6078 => 5.54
